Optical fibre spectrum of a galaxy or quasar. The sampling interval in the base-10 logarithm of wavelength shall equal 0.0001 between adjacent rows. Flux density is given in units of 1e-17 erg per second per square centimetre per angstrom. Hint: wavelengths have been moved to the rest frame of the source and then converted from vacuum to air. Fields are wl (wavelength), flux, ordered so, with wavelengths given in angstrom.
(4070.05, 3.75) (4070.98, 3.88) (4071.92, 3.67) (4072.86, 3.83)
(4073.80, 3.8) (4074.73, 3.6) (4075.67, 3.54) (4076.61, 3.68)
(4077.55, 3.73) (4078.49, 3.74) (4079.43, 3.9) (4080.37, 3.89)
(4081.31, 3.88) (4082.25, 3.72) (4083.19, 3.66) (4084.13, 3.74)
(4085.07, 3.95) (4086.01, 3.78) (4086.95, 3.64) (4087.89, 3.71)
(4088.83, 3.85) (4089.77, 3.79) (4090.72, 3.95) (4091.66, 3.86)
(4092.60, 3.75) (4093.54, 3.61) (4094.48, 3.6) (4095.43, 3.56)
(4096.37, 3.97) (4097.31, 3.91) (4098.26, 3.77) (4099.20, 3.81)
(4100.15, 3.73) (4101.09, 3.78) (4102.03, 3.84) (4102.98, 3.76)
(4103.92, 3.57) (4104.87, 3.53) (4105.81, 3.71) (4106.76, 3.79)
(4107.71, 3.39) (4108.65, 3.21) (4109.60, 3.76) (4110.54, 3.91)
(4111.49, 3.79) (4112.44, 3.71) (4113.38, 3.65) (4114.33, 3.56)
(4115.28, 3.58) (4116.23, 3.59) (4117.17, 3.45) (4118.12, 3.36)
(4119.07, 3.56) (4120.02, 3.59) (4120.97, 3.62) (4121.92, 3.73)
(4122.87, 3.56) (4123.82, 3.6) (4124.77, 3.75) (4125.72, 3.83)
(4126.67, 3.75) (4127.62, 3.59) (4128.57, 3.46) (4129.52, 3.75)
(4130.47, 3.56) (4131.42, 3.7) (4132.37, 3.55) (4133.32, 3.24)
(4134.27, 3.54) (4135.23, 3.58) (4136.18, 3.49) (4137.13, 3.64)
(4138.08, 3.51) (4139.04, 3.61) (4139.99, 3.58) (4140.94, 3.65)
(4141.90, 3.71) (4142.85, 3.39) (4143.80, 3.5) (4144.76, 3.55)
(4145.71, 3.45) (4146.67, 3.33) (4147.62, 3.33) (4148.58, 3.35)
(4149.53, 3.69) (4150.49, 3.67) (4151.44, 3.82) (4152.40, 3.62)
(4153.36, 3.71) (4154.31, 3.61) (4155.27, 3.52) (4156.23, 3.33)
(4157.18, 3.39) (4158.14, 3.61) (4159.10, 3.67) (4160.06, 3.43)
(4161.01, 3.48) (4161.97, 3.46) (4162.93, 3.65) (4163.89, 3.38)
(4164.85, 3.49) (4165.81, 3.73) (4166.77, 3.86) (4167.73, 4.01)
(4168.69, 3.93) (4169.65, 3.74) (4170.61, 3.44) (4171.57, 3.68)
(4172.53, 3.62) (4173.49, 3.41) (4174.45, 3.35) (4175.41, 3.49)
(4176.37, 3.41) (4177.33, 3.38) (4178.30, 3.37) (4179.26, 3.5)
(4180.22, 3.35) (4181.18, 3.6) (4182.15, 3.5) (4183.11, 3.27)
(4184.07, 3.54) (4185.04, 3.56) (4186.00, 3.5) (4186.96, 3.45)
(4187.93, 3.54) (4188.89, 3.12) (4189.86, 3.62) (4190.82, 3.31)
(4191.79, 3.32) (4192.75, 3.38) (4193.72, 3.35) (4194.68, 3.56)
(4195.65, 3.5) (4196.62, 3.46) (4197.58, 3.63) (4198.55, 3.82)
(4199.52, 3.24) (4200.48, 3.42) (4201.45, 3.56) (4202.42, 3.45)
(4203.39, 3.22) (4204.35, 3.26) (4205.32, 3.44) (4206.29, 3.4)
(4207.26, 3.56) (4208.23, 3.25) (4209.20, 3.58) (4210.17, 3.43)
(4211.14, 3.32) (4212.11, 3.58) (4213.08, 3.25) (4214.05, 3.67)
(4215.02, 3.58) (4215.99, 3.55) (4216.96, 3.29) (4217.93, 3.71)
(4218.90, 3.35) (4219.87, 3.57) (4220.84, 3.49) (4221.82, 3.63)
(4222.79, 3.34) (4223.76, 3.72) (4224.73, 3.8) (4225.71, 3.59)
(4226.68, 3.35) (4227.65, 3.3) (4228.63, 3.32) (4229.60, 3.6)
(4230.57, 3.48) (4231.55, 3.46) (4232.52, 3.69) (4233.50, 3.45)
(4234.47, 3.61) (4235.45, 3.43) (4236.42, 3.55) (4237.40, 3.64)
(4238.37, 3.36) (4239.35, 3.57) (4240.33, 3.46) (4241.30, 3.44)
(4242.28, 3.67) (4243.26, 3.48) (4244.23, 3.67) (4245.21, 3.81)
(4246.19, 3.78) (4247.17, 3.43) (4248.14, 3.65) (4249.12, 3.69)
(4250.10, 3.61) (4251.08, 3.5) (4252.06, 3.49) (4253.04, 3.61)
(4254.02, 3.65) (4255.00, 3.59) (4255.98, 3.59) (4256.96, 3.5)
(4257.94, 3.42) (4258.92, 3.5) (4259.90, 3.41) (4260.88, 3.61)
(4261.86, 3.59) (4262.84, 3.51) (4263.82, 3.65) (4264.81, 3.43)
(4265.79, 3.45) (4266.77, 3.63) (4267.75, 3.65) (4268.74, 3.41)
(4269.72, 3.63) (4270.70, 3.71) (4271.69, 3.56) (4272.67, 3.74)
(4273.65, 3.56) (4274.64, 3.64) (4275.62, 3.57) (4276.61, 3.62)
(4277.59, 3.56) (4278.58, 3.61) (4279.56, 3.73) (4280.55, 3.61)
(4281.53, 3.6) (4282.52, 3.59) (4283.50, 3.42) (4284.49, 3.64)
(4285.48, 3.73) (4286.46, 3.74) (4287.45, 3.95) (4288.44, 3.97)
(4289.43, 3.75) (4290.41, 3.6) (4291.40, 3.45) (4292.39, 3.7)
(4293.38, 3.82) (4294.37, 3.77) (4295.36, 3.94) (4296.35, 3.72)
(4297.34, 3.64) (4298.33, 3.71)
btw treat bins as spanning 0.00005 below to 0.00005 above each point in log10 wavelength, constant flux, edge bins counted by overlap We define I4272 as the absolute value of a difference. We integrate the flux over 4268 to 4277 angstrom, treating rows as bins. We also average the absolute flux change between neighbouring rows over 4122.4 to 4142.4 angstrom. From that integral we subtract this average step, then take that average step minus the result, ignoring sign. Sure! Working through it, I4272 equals 32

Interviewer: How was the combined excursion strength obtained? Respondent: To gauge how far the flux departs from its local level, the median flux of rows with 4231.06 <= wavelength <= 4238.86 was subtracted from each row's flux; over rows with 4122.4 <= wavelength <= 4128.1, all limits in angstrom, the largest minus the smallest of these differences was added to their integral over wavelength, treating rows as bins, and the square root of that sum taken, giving 1.13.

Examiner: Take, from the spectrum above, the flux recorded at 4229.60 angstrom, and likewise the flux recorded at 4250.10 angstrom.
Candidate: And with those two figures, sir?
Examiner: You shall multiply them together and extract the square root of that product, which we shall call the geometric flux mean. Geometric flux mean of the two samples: 3.60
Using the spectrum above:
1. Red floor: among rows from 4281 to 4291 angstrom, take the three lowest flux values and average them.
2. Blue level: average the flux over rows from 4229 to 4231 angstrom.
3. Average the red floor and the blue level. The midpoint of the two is 3.54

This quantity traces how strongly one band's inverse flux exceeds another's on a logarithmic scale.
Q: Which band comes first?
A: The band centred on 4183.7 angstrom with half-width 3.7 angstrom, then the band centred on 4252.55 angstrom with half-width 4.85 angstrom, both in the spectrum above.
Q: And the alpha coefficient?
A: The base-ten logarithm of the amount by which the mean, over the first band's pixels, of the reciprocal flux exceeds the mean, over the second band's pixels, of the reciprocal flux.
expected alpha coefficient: -2.02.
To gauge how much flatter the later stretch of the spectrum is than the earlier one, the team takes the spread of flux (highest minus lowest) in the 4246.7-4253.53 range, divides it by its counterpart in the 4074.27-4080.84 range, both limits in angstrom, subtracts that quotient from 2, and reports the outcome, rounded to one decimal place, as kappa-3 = 1.3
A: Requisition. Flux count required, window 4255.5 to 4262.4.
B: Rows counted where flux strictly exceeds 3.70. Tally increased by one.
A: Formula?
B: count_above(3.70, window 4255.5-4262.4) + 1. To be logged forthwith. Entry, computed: 1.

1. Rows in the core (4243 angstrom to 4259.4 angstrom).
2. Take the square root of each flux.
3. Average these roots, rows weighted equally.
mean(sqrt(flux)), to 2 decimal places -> 1.89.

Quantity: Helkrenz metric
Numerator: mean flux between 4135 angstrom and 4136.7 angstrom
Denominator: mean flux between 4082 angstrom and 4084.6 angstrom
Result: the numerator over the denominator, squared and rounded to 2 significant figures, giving 0.91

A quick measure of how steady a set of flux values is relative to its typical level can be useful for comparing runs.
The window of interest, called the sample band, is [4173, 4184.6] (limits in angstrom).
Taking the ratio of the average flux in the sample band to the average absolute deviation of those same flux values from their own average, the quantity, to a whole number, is 43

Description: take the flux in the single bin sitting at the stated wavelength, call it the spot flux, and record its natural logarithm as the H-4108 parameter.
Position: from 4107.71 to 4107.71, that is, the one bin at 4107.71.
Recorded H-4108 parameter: 1.22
